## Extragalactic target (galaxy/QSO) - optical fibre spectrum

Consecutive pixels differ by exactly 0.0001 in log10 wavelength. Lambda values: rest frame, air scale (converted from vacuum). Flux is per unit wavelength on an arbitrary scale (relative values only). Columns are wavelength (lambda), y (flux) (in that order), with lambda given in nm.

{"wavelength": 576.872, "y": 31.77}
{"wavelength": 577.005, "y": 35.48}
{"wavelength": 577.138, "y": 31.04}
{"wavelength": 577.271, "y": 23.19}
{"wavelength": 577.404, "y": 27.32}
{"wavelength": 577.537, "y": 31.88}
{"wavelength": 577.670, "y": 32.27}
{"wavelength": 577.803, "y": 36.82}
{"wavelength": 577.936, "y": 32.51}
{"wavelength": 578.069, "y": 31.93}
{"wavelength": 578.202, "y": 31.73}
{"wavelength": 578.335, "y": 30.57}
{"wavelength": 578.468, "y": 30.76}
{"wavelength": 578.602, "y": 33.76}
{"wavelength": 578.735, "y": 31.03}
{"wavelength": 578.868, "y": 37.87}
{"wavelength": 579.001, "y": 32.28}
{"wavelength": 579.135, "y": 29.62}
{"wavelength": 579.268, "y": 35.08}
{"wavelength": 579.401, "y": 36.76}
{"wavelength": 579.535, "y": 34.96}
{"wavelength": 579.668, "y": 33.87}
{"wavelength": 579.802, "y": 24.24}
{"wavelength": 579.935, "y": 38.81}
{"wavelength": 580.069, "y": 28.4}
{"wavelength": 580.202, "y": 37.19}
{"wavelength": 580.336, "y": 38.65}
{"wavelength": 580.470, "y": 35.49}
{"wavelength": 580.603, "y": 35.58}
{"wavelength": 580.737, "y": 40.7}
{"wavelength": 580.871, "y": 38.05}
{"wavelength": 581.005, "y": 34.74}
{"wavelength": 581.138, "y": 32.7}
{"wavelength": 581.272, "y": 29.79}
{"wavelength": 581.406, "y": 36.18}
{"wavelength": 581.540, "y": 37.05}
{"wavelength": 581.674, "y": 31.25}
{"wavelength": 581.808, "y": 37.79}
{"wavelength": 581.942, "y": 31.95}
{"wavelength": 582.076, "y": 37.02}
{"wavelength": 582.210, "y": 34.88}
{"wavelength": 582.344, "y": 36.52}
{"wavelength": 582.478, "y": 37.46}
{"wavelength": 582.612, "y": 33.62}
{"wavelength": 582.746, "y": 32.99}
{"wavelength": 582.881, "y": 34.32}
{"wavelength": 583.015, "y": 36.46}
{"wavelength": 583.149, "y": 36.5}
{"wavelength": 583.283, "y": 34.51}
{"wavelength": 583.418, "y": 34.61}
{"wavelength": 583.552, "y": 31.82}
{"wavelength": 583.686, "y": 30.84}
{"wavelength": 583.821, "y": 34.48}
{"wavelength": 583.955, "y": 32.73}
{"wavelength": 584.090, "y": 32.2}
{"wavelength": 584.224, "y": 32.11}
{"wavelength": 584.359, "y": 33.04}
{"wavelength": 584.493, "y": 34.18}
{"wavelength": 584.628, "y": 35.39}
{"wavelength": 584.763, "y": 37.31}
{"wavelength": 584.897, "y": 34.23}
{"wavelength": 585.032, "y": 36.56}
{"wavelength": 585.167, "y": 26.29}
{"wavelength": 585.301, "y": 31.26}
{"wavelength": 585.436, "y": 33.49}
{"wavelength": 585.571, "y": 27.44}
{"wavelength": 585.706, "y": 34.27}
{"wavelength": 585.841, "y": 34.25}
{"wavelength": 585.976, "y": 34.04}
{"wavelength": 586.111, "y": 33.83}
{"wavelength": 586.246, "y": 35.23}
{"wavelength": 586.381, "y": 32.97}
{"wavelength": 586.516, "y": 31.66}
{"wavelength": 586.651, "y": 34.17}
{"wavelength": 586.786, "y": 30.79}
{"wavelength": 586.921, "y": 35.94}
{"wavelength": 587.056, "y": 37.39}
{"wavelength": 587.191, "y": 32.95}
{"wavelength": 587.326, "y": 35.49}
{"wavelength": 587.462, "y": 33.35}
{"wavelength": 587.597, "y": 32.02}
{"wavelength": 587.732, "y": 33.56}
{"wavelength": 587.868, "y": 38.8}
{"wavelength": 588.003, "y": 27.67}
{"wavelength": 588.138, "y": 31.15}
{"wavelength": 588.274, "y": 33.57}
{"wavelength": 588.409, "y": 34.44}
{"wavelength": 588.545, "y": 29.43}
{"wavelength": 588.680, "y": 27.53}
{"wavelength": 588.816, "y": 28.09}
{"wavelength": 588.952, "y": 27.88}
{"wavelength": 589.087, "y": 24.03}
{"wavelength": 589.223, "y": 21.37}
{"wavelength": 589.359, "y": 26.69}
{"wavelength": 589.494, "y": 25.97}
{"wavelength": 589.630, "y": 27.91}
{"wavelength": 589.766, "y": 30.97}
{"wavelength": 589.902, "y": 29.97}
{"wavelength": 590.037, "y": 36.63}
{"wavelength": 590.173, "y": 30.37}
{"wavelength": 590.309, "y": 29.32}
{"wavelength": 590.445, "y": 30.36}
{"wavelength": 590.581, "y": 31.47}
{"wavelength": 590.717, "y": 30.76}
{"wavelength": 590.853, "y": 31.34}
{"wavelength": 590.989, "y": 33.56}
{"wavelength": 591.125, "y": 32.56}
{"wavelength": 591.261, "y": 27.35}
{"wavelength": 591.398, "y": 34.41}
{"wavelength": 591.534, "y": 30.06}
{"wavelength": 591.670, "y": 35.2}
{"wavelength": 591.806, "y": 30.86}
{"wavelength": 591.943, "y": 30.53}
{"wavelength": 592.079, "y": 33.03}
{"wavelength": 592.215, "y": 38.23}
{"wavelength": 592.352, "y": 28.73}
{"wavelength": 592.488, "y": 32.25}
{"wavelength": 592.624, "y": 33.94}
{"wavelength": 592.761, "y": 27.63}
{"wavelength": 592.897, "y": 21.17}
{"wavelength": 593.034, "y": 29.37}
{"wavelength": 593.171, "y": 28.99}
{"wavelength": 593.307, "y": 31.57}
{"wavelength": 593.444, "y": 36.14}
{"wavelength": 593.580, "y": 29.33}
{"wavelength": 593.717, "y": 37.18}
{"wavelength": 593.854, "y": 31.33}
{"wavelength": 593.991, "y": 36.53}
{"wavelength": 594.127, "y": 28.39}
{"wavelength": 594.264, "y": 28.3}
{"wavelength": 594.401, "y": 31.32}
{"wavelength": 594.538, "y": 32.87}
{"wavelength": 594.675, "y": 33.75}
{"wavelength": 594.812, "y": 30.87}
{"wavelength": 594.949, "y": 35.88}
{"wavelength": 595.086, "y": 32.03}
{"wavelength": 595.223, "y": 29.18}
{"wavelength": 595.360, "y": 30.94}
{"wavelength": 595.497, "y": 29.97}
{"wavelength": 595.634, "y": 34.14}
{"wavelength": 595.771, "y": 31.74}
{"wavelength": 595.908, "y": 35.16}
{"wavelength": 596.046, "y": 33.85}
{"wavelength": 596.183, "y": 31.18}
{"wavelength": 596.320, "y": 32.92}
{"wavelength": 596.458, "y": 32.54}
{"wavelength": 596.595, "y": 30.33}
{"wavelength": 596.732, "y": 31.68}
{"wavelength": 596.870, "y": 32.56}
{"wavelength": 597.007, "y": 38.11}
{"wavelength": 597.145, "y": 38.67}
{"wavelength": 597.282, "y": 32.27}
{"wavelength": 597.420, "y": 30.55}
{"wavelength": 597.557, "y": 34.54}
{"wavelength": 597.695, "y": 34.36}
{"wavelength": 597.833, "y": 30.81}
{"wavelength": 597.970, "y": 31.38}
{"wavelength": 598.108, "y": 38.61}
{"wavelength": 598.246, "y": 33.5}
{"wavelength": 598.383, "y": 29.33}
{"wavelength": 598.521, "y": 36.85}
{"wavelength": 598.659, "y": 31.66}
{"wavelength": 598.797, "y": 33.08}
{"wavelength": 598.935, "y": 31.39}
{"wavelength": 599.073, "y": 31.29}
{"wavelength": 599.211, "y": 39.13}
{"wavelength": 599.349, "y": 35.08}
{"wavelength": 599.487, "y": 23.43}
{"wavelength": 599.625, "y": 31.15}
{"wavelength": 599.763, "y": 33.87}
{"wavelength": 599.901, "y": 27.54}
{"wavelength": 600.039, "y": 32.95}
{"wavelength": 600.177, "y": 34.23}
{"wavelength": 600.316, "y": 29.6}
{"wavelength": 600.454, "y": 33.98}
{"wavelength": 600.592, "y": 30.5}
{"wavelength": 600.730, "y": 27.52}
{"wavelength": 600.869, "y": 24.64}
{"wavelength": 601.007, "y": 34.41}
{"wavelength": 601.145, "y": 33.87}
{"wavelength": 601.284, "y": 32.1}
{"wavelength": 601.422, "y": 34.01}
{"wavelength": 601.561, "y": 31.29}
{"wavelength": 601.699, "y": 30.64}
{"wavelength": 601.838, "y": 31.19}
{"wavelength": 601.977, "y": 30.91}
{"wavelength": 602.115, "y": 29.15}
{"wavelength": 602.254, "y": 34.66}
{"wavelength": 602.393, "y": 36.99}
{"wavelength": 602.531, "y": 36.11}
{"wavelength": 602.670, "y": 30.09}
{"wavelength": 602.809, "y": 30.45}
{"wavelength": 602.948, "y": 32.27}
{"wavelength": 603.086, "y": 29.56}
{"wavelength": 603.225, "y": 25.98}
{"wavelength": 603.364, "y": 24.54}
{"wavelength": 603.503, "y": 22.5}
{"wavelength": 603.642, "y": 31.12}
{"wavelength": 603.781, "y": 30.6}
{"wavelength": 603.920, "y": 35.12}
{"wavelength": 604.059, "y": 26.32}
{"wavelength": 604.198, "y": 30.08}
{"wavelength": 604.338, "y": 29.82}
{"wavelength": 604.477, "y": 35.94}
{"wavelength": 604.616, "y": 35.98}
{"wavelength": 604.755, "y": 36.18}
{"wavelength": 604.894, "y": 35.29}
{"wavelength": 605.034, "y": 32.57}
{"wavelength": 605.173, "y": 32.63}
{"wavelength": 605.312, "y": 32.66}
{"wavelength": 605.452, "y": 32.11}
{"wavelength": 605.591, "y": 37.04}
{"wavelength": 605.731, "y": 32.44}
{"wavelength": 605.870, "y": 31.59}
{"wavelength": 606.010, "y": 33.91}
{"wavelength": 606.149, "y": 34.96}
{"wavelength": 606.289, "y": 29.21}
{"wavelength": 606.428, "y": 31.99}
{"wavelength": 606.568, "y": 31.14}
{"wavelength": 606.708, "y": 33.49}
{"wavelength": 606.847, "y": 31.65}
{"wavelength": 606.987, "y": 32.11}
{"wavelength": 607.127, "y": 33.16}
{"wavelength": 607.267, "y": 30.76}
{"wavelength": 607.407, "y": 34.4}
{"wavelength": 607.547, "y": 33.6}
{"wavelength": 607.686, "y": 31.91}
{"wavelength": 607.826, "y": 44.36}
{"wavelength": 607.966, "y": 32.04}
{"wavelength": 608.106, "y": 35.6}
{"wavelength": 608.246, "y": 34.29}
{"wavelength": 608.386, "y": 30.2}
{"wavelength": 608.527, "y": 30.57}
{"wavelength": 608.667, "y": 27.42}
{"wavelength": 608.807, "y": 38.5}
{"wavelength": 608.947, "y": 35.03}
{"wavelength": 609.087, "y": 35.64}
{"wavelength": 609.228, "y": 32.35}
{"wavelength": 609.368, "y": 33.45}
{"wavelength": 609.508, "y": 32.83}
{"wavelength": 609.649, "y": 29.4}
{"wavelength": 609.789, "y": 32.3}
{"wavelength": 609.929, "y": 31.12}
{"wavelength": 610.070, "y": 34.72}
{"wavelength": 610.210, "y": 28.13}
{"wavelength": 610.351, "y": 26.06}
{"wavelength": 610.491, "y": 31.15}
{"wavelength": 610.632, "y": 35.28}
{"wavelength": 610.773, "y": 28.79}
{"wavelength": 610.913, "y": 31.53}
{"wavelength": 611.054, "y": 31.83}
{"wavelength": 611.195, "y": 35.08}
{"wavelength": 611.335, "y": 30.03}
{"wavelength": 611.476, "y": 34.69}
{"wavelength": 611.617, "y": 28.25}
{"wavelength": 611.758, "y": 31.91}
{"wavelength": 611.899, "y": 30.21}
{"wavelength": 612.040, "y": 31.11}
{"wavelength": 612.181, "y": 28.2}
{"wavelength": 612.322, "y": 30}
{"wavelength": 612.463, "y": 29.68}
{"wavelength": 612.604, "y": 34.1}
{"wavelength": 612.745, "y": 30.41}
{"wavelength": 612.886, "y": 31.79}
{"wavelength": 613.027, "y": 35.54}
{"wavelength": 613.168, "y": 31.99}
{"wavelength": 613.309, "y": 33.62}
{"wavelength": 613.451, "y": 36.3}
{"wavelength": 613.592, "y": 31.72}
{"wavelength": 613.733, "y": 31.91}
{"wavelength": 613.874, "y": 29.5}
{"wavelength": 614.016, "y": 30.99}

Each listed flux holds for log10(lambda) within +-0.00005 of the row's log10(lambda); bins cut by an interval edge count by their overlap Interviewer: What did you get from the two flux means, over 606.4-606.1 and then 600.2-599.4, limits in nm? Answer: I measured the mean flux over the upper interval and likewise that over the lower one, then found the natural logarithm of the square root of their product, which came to 3.44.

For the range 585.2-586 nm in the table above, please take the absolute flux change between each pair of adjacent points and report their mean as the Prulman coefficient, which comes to 3.1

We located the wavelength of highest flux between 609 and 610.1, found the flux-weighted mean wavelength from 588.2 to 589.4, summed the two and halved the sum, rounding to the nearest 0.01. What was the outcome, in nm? 598.93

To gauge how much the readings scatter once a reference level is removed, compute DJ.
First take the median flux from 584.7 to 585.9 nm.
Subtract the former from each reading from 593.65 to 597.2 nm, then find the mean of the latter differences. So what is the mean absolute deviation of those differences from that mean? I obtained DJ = 2.2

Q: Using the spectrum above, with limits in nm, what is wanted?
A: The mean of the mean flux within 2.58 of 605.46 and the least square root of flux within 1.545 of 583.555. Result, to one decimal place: 18.9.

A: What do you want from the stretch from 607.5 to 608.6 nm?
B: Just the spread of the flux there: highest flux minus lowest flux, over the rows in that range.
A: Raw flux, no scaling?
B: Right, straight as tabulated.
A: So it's 14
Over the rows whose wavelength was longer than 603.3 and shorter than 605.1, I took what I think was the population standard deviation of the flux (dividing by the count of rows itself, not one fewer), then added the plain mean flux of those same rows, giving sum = 35.6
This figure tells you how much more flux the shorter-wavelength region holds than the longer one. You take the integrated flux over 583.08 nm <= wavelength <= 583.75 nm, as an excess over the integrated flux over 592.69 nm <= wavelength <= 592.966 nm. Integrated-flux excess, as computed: 16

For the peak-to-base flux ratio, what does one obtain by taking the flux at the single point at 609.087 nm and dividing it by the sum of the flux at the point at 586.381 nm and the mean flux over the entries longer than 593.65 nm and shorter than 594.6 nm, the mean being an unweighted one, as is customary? 0.55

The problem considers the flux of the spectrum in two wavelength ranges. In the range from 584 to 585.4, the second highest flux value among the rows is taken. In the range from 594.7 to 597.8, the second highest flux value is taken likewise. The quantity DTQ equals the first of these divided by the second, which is 0.96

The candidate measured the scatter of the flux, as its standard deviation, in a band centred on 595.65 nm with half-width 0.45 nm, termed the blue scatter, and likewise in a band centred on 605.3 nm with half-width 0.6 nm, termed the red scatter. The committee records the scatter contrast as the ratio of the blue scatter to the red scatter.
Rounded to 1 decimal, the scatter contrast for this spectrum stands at 1.1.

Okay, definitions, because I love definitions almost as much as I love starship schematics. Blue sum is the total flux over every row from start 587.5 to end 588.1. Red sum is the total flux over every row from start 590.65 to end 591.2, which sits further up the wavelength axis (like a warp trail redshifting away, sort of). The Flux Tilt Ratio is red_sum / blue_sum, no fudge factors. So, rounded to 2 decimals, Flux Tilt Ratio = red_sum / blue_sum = 0.97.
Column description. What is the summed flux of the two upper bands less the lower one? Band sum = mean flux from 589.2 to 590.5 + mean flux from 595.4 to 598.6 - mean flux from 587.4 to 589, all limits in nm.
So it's 31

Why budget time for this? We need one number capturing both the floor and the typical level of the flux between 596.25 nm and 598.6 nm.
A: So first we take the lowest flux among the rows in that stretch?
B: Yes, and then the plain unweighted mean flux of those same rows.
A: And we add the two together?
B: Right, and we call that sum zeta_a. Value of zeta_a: 63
